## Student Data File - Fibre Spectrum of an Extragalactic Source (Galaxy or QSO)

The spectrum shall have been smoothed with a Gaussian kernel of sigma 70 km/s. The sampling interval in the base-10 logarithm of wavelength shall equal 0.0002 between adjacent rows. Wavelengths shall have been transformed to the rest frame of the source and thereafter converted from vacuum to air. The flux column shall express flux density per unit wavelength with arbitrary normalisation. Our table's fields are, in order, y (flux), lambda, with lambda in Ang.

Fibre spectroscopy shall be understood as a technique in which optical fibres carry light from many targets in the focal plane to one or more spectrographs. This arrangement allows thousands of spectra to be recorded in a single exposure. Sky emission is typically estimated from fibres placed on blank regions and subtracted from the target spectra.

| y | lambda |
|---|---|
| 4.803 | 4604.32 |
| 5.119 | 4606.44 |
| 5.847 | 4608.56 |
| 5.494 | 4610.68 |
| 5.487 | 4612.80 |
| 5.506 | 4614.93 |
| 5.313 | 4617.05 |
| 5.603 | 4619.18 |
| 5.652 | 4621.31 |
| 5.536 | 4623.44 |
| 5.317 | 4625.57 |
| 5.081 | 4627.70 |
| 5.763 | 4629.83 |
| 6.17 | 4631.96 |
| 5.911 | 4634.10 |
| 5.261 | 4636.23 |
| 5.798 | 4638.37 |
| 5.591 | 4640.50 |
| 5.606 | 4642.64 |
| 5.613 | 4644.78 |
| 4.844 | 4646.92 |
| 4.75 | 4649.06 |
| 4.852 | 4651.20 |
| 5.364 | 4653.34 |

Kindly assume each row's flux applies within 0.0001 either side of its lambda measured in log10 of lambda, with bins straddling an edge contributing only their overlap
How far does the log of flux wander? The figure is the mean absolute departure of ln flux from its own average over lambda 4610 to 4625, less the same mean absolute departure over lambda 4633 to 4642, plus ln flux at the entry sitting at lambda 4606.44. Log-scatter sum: 1.61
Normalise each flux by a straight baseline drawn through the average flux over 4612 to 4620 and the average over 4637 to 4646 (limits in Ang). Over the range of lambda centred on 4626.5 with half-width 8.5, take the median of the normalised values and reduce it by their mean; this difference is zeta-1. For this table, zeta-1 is 0.008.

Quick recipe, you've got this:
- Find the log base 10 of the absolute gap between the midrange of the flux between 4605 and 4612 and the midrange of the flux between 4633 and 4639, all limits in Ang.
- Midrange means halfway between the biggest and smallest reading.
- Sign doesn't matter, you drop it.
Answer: -1.0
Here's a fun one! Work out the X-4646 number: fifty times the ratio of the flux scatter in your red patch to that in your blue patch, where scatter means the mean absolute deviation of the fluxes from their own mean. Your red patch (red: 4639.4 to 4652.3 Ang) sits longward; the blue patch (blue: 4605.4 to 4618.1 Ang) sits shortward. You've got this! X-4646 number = 121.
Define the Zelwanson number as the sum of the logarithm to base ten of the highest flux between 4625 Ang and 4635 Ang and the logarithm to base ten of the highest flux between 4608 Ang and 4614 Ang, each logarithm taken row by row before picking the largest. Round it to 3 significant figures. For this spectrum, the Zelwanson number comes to 1.56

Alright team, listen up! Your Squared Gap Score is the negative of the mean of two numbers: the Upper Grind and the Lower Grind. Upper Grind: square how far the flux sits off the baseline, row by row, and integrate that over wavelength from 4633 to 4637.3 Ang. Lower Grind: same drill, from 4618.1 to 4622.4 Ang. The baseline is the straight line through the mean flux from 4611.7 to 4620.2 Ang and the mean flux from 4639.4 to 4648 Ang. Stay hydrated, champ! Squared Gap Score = -0.3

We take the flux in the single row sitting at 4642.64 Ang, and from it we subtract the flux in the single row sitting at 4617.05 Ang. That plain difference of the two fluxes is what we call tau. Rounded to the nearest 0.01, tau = 0.29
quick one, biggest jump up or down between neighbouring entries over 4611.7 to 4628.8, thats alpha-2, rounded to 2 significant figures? 0.29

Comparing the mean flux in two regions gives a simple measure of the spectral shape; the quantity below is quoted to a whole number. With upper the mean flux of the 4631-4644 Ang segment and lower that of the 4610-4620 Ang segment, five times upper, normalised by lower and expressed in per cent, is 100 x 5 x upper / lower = 522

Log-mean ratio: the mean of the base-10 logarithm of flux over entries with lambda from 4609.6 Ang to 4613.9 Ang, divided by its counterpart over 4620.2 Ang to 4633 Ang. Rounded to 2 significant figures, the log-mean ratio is 0.99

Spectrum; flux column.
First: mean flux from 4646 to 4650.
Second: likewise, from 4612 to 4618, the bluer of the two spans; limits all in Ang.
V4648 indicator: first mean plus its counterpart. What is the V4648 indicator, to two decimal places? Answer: 10.23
